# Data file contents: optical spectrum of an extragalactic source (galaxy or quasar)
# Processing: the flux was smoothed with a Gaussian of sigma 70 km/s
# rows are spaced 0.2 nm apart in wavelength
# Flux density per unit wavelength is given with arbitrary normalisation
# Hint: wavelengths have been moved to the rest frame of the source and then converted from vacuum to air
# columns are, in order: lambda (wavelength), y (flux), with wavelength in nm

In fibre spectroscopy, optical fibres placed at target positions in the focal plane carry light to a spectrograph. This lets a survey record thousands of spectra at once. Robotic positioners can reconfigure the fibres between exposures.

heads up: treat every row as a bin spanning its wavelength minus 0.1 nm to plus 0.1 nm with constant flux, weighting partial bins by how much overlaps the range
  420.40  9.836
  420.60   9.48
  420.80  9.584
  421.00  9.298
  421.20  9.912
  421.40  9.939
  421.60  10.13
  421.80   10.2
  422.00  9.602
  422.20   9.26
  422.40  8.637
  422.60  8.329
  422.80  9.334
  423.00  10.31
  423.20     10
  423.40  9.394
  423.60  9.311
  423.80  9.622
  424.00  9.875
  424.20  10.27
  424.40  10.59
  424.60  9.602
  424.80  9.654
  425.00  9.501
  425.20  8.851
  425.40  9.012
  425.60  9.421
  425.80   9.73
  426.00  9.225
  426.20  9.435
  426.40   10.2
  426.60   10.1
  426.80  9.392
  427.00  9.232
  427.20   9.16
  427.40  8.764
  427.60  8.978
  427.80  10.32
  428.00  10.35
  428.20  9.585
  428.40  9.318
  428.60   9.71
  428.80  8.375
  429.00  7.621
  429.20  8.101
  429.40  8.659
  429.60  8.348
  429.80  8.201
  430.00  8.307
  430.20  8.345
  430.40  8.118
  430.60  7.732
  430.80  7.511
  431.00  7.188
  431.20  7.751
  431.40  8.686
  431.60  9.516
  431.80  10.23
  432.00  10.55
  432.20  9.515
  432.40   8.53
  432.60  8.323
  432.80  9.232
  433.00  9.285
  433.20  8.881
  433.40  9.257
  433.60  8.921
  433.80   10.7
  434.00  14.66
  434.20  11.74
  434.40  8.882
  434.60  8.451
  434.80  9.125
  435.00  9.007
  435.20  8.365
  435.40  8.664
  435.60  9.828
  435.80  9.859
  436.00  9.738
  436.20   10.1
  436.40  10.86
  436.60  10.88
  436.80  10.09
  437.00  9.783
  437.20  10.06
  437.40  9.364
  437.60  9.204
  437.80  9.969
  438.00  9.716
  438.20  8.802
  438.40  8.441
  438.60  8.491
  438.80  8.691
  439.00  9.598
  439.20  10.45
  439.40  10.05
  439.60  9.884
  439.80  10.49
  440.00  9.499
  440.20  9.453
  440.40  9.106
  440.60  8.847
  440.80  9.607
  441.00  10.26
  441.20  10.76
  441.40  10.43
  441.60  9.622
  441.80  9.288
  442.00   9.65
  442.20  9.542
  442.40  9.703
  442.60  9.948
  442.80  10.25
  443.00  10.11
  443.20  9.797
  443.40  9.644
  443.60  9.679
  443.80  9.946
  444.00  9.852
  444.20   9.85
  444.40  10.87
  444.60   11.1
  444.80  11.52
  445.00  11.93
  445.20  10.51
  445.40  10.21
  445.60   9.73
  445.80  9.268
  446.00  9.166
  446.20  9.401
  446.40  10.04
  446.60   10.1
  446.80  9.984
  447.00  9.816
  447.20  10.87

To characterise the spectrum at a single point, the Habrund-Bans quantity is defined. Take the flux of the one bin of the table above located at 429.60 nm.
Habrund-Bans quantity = 8.348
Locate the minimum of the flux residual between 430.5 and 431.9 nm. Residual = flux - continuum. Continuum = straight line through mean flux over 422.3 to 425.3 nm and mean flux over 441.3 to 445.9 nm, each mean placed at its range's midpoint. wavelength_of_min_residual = 431.00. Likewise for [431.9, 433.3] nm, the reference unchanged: 432.60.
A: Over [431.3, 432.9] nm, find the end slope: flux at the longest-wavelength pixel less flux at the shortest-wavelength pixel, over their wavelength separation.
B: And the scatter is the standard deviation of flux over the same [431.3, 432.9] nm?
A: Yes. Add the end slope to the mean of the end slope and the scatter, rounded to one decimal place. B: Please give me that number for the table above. 1.0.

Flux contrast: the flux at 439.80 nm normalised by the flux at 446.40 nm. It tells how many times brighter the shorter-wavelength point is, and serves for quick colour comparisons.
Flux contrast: 1.04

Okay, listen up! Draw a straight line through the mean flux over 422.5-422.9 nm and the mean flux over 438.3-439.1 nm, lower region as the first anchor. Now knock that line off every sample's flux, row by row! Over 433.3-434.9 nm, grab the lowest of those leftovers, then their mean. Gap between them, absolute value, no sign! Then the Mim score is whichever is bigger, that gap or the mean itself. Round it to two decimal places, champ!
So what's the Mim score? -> 1.77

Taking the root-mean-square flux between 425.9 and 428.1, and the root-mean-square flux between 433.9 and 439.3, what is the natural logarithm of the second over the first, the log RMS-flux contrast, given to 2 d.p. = 0.02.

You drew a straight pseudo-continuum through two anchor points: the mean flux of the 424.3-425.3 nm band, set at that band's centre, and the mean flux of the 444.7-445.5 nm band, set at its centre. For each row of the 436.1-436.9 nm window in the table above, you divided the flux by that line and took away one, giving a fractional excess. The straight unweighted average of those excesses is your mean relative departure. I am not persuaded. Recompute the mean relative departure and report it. 0.00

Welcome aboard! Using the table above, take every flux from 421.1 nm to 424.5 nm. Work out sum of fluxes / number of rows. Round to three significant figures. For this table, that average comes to 9.69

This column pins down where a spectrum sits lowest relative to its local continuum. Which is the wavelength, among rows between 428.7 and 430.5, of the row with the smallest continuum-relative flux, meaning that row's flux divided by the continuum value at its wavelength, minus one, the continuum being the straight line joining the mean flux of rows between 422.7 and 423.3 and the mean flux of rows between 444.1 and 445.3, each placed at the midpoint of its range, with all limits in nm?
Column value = 429.00 nm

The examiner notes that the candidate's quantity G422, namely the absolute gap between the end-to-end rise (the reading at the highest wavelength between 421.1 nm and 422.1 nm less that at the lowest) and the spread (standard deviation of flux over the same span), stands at 0.5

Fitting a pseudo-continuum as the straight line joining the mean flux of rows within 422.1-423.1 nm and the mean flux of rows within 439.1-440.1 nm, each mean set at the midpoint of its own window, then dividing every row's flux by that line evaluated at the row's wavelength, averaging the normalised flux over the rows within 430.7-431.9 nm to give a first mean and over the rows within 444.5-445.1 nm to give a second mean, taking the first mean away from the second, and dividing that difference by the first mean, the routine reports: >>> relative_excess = 0.26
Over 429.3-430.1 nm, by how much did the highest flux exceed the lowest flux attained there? 0.46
